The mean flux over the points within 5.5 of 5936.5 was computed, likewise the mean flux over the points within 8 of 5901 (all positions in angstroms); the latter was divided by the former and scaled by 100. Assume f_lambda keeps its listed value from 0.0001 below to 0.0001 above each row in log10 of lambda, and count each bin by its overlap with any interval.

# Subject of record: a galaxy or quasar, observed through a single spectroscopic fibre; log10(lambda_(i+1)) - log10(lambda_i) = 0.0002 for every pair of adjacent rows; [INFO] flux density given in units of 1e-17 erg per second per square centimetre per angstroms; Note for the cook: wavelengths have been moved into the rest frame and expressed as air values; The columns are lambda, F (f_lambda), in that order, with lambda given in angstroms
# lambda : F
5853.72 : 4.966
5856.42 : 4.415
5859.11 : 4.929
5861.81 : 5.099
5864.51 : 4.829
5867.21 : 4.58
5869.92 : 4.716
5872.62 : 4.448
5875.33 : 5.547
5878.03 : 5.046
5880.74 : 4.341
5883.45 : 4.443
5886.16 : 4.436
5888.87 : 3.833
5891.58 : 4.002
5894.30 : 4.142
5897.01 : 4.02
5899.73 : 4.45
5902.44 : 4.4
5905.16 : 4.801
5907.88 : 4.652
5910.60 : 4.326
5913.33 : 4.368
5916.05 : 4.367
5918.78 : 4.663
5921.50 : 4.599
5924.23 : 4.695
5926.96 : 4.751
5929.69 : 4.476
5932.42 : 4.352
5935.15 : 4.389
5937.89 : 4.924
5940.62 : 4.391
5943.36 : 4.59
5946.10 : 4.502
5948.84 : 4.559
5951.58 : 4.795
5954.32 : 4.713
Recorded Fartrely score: 98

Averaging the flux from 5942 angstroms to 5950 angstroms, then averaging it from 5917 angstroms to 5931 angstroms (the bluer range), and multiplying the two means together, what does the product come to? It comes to 21.1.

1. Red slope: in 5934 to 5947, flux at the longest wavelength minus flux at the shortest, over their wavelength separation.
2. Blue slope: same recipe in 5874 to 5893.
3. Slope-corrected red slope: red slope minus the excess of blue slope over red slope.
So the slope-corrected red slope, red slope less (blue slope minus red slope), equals 0.12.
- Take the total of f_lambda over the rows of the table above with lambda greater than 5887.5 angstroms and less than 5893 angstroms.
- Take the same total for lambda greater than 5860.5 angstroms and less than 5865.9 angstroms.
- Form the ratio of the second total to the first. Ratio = 1.27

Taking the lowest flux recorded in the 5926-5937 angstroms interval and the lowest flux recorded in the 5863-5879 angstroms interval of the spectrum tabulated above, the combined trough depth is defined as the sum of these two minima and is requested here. 8.8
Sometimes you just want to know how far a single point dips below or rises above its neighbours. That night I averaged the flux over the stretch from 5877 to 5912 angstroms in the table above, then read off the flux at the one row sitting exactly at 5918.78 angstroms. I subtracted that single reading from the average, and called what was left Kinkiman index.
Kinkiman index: -0.29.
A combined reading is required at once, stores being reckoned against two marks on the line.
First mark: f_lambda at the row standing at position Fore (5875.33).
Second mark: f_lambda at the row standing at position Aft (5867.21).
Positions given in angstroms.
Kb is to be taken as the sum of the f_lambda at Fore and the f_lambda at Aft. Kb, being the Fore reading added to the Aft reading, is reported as 10.1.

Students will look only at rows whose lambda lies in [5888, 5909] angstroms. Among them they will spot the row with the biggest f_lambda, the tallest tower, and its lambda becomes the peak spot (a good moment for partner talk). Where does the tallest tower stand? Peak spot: 5905.16 angstroms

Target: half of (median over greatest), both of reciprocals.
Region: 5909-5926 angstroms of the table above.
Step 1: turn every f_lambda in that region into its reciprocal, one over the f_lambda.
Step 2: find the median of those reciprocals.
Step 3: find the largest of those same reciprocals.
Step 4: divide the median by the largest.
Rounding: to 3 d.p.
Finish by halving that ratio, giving 0.483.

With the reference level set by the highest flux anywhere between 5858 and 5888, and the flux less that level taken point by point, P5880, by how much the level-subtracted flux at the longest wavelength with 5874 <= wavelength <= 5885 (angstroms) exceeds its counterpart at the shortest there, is -1.1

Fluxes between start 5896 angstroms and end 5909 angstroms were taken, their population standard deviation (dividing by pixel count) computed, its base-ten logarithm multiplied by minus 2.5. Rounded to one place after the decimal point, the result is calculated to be 1.4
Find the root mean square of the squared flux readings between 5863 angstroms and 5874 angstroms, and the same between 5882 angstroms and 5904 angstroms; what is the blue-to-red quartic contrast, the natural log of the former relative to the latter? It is 0.19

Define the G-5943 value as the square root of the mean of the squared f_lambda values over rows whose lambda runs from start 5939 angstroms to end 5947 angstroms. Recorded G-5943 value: 4.50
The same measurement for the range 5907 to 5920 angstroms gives 4.48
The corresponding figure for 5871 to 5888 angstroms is 4.73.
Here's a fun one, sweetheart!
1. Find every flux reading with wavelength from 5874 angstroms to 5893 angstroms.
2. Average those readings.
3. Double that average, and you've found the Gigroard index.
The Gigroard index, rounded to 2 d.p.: 9.04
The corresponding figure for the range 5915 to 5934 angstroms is 9.12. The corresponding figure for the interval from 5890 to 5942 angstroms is 8.92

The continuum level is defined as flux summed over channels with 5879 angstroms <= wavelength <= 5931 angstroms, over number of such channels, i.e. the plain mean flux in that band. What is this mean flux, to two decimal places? 4.41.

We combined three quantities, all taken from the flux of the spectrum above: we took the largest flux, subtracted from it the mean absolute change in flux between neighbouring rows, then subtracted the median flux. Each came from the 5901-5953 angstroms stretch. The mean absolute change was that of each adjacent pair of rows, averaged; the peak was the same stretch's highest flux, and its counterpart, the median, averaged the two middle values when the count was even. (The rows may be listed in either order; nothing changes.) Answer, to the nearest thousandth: 0.170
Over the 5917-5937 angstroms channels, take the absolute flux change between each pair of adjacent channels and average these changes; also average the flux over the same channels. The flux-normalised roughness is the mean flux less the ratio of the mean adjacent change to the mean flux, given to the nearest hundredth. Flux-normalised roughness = 4.54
